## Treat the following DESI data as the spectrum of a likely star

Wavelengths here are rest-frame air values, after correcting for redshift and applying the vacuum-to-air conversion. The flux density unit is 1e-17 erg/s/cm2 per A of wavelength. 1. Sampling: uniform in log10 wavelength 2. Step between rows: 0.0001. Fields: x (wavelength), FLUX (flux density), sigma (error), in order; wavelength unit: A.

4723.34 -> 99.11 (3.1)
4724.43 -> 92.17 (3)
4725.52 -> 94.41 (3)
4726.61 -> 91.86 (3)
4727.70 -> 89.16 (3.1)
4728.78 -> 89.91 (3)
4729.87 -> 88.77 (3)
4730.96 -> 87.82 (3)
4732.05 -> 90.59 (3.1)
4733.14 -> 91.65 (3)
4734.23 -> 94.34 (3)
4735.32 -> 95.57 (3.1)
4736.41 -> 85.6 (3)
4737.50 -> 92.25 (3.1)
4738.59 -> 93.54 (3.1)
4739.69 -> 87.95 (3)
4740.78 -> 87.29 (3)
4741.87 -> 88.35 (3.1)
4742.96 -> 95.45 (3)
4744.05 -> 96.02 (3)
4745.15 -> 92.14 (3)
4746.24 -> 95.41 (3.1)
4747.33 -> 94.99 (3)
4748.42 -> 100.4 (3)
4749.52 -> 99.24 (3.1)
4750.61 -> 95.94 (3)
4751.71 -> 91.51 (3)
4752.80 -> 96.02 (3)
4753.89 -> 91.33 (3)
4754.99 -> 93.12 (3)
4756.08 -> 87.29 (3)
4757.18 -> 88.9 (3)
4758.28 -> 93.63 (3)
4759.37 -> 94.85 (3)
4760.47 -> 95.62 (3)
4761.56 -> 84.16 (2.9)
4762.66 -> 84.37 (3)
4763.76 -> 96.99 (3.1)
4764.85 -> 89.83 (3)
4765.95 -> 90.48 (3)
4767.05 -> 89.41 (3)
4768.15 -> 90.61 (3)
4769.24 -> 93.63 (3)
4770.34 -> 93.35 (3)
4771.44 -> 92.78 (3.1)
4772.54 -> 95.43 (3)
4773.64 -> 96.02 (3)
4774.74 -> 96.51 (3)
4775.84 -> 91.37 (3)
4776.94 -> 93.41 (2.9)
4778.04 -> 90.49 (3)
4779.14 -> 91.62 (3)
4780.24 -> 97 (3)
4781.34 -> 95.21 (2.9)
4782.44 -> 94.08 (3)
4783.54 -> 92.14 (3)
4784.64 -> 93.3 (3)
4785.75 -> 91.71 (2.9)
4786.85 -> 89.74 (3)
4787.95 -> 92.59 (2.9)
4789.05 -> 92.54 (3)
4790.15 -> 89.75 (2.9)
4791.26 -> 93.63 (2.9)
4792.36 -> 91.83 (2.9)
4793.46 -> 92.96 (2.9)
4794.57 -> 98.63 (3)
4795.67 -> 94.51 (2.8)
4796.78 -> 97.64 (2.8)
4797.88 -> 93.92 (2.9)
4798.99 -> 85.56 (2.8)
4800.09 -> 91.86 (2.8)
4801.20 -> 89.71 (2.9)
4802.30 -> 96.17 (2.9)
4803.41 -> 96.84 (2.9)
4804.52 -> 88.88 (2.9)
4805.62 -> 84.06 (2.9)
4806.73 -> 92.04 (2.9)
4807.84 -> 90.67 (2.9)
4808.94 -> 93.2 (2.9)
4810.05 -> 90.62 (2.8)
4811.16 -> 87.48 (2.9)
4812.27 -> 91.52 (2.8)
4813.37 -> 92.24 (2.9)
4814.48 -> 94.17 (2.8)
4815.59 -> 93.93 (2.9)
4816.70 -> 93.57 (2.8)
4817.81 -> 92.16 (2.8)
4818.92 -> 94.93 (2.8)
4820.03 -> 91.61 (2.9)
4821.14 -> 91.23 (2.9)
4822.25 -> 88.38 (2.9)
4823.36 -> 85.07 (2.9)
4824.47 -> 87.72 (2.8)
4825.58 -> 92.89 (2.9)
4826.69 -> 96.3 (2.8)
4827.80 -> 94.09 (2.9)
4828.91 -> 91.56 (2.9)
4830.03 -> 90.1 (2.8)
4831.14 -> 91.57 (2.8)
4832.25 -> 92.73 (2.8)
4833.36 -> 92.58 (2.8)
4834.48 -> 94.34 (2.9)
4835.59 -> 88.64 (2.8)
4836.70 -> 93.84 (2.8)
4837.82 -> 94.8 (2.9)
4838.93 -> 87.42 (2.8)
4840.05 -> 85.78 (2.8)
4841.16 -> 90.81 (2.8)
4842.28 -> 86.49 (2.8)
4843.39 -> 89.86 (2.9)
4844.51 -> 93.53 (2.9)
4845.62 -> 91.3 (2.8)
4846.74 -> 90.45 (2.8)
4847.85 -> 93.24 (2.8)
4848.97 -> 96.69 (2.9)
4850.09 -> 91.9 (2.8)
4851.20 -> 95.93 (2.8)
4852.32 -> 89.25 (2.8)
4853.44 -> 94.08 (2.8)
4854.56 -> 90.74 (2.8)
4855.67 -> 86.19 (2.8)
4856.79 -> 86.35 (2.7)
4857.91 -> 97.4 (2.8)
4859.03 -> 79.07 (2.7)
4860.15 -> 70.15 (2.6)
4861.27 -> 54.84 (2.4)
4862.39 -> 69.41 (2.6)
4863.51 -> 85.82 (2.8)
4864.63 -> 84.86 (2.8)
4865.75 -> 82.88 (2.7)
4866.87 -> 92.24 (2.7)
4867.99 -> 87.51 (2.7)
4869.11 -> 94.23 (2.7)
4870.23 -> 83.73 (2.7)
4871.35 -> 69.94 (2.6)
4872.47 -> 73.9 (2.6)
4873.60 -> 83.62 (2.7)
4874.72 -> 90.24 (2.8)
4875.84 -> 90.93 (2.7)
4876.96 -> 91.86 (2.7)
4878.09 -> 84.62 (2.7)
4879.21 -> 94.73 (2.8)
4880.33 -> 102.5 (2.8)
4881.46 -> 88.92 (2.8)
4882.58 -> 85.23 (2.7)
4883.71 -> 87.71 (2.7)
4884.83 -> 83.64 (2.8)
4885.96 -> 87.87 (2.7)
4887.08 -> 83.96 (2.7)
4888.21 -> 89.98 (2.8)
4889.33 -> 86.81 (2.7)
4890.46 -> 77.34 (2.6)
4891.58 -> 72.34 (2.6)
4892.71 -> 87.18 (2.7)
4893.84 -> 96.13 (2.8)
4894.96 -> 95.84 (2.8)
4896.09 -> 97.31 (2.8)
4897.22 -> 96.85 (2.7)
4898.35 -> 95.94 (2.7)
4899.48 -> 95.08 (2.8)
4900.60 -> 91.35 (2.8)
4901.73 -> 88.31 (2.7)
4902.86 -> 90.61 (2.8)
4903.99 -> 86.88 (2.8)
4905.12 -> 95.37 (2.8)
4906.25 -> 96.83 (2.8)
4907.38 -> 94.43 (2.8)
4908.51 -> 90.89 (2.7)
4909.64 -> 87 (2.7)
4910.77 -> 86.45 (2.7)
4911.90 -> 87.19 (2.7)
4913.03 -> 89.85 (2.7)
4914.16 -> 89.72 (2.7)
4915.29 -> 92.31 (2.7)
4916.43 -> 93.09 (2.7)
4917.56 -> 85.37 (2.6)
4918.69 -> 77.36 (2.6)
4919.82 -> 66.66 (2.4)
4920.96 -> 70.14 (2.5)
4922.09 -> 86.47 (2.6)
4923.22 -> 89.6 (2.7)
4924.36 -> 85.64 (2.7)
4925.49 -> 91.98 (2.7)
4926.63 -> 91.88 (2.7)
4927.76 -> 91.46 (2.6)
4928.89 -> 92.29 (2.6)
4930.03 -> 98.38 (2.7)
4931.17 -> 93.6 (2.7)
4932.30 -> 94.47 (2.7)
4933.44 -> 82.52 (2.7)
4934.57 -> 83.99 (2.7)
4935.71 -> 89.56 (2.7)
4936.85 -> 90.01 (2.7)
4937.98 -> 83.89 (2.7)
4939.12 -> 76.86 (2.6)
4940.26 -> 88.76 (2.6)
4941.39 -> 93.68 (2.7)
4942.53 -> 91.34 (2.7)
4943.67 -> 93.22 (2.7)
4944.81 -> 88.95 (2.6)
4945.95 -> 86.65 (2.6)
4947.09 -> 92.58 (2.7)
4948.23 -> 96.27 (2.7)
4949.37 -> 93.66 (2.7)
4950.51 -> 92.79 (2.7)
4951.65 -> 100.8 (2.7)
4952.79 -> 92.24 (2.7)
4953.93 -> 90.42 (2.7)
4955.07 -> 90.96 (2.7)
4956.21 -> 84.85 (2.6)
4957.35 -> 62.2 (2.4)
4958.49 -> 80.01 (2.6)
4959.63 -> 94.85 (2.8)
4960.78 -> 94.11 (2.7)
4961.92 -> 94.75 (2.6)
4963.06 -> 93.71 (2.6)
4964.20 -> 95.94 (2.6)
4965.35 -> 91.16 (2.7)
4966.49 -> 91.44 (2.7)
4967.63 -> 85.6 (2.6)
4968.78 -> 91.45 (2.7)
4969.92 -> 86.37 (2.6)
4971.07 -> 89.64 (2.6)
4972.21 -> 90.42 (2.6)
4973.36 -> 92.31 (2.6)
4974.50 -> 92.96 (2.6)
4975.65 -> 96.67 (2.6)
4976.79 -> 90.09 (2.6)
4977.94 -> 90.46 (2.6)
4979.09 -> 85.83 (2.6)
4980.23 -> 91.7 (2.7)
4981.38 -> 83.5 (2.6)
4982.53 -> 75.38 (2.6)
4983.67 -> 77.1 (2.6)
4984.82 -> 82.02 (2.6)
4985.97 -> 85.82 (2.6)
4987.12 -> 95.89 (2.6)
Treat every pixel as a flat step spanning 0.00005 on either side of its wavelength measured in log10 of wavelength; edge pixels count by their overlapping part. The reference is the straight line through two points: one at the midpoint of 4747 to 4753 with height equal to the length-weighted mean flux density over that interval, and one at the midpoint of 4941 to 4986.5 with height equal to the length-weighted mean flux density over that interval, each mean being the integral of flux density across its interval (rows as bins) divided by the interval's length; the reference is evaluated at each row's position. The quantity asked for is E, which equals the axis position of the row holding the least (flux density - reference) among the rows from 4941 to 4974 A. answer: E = 4957.35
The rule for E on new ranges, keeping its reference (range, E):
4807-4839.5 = 4823.36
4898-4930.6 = 4919.82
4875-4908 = 4891.58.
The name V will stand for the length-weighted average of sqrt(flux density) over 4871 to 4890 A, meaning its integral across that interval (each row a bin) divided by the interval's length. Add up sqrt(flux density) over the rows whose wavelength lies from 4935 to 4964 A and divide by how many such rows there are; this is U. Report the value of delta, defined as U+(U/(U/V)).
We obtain 18.8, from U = 9.45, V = 9.32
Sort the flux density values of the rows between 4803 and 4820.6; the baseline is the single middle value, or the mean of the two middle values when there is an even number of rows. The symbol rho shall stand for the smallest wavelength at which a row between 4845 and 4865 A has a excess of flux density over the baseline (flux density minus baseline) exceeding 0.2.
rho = 4847.85 A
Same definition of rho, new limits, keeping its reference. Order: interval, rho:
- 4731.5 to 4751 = 4734.23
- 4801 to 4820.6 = 4802.30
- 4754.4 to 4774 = 4754.99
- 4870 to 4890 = 4879.21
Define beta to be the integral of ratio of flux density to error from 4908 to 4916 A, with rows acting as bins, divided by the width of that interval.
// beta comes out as 33.0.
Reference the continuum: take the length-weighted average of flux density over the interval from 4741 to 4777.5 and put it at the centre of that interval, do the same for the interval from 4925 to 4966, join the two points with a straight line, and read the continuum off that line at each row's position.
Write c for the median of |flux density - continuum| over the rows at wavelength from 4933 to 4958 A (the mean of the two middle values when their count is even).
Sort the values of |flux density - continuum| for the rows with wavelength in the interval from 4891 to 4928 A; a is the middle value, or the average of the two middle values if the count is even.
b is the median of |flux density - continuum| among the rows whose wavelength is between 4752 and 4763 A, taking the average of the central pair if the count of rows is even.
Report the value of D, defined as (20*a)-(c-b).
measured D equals 77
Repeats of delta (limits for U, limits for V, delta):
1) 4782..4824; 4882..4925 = 19.0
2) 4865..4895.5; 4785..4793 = 18.9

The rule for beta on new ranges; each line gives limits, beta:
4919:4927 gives 31.6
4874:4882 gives 33.3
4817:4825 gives 31.6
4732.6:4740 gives 30.1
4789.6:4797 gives 32.5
